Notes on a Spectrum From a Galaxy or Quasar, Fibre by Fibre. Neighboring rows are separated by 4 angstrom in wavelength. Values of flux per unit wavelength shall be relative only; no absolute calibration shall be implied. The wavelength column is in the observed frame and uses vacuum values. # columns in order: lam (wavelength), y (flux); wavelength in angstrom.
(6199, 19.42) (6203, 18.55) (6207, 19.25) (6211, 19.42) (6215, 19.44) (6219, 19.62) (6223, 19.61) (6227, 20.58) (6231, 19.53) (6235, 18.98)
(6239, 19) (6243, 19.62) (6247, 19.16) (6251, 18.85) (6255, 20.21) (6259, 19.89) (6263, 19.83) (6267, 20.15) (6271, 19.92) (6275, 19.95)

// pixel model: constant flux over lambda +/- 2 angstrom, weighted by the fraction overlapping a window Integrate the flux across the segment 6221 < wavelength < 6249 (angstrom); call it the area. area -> 546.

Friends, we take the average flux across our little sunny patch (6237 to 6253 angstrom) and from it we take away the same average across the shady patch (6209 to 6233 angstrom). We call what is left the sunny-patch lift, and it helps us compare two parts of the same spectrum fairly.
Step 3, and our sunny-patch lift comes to -0.5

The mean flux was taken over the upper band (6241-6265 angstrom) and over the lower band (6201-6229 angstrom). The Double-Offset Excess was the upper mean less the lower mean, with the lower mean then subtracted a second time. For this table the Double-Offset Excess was -19.4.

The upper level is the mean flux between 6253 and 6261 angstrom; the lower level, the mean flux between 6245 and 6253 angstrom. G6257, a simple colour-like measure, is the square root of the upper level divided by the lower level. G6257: 1.027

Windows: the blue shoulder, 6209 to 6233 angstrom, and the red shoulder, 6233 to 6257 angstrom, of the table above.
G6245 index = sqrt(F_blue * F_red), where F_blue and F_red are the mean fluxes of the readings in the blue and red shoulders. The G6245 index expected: 19.5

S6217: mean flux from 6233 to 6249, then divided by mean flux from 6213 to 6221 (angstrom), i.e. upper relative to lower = 0.98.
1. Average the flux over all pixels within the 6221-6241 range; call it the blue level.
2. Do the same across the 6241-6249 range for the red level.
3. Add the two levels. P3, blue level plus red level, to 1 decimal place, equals 38.9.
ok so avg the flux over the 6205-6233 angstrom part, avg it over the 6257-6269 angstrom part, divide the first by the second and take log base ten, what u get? -0.0070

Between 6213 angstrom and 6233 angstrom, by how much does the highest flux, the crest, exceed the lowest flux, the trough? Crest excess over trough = 1.1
